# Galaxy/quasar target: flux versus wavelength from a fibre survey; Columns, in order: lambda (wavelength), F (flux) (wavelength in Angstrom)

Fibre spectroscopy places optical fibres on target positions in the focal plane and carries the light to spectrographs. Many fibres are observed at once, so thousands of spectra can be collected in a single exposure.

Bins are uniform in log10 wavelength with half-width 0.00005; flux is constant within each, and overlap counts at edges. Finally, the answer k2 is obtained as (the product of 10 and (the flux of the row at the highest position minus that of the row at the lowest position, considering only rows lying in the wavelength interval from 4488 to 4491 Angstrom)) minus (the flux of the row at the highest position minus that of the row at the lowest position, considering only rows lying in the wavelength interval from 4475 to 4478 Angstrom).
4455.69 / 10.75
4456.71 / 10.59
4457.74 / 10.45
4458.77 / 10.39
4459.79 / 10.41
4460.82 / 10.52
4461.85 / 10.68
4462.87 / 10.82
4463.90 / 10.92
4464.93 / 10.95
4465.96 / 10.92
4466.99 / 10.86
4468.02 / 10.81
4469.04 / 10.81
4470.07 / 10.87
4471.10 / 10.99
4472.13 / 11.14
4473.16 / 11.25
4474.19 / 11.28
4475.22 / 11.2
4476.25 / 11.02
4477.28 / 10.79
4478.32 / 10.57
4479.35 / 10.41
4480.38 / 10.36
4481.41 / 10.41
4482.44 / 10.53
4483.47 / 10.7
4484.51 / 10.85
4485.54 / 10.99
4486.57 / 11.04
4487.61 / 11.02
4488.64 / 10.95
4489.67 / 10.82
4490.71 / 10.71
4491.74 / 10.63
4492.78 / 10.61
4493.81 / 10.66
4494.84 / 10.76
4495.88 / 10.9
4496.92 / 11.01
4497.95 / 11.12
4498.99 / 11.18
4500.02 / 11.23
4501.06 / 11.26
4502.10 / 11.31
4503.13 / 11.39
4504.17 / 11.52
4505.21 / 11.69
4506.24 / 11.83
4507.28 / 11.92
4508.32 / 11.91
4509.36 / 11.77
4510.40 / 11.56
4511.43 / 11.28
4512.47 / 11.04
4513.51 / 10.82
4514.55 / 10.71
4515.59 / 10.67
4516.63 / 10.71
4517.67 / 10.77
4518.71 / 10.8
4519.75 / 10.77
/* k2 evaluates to -2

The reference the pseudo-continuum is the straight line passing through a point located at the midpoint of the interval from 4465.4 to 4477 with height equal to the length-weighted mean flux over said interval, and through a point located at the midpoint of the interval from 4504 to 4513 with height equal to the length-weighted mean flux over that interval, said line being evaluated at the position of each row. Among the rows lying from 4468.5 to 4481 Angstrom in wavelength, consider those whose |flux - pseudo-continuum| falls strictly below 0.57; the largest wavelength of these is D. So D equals 4478.32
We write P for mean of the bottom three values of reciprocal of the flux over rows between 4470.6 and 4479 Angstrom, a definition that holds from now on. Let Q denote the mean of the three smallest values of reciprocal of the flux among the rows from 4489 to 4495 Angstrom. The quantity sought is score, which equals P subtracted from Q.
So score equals 0.004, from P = 0.0889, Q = 0.0929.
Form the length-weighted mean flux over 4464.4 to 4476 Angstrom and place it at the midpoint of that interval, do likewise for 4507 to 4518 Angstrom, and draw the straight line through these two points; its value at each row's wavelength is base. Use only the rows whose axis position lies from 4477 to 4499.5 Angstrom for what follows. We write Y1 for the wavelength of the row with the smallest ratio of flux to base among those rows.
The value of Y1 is 4480.38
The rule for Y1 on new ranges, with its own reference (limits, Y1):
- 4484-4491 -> 4490.71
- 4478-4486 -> 4480.38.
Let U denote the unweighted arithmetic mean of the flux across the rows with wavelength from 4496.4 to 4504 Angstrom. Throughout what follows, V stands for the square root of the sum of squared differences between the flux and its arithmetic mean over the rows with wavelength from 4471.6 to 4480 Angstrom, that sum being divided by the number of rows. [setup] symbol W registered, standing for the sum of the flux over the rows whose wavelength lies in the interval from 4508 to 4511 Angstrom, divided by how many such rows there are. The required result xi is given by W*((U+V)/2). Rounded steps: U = 11.2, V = 0.31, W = 11.7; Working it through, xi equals 67.7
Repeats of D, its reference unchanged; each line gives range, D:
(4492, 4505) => 4504.17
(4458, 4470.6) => 4470.07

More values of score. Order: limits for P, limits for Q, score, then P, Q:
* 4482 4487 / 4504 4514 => -0.007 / 0.0912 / 0.0841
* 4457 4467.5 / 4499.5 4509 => -0.007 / 0.0915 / 0.0841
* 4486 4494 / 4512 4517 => 0.001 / 0.0909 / 0.0921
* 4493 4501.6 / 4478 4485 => 0.004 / 0.0891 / 0.0934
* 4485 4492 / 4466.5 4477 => -0.002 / 0.0908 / 0.0889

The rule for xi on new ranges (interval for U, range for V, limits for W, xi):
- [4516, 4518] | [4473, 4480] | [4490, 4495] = 59.0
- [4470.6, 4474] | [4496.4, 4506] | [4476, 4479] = 61.1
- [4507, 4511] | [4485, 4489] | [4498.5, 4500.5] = 66.2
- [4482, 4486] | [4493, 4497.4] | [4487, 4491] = 59.3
